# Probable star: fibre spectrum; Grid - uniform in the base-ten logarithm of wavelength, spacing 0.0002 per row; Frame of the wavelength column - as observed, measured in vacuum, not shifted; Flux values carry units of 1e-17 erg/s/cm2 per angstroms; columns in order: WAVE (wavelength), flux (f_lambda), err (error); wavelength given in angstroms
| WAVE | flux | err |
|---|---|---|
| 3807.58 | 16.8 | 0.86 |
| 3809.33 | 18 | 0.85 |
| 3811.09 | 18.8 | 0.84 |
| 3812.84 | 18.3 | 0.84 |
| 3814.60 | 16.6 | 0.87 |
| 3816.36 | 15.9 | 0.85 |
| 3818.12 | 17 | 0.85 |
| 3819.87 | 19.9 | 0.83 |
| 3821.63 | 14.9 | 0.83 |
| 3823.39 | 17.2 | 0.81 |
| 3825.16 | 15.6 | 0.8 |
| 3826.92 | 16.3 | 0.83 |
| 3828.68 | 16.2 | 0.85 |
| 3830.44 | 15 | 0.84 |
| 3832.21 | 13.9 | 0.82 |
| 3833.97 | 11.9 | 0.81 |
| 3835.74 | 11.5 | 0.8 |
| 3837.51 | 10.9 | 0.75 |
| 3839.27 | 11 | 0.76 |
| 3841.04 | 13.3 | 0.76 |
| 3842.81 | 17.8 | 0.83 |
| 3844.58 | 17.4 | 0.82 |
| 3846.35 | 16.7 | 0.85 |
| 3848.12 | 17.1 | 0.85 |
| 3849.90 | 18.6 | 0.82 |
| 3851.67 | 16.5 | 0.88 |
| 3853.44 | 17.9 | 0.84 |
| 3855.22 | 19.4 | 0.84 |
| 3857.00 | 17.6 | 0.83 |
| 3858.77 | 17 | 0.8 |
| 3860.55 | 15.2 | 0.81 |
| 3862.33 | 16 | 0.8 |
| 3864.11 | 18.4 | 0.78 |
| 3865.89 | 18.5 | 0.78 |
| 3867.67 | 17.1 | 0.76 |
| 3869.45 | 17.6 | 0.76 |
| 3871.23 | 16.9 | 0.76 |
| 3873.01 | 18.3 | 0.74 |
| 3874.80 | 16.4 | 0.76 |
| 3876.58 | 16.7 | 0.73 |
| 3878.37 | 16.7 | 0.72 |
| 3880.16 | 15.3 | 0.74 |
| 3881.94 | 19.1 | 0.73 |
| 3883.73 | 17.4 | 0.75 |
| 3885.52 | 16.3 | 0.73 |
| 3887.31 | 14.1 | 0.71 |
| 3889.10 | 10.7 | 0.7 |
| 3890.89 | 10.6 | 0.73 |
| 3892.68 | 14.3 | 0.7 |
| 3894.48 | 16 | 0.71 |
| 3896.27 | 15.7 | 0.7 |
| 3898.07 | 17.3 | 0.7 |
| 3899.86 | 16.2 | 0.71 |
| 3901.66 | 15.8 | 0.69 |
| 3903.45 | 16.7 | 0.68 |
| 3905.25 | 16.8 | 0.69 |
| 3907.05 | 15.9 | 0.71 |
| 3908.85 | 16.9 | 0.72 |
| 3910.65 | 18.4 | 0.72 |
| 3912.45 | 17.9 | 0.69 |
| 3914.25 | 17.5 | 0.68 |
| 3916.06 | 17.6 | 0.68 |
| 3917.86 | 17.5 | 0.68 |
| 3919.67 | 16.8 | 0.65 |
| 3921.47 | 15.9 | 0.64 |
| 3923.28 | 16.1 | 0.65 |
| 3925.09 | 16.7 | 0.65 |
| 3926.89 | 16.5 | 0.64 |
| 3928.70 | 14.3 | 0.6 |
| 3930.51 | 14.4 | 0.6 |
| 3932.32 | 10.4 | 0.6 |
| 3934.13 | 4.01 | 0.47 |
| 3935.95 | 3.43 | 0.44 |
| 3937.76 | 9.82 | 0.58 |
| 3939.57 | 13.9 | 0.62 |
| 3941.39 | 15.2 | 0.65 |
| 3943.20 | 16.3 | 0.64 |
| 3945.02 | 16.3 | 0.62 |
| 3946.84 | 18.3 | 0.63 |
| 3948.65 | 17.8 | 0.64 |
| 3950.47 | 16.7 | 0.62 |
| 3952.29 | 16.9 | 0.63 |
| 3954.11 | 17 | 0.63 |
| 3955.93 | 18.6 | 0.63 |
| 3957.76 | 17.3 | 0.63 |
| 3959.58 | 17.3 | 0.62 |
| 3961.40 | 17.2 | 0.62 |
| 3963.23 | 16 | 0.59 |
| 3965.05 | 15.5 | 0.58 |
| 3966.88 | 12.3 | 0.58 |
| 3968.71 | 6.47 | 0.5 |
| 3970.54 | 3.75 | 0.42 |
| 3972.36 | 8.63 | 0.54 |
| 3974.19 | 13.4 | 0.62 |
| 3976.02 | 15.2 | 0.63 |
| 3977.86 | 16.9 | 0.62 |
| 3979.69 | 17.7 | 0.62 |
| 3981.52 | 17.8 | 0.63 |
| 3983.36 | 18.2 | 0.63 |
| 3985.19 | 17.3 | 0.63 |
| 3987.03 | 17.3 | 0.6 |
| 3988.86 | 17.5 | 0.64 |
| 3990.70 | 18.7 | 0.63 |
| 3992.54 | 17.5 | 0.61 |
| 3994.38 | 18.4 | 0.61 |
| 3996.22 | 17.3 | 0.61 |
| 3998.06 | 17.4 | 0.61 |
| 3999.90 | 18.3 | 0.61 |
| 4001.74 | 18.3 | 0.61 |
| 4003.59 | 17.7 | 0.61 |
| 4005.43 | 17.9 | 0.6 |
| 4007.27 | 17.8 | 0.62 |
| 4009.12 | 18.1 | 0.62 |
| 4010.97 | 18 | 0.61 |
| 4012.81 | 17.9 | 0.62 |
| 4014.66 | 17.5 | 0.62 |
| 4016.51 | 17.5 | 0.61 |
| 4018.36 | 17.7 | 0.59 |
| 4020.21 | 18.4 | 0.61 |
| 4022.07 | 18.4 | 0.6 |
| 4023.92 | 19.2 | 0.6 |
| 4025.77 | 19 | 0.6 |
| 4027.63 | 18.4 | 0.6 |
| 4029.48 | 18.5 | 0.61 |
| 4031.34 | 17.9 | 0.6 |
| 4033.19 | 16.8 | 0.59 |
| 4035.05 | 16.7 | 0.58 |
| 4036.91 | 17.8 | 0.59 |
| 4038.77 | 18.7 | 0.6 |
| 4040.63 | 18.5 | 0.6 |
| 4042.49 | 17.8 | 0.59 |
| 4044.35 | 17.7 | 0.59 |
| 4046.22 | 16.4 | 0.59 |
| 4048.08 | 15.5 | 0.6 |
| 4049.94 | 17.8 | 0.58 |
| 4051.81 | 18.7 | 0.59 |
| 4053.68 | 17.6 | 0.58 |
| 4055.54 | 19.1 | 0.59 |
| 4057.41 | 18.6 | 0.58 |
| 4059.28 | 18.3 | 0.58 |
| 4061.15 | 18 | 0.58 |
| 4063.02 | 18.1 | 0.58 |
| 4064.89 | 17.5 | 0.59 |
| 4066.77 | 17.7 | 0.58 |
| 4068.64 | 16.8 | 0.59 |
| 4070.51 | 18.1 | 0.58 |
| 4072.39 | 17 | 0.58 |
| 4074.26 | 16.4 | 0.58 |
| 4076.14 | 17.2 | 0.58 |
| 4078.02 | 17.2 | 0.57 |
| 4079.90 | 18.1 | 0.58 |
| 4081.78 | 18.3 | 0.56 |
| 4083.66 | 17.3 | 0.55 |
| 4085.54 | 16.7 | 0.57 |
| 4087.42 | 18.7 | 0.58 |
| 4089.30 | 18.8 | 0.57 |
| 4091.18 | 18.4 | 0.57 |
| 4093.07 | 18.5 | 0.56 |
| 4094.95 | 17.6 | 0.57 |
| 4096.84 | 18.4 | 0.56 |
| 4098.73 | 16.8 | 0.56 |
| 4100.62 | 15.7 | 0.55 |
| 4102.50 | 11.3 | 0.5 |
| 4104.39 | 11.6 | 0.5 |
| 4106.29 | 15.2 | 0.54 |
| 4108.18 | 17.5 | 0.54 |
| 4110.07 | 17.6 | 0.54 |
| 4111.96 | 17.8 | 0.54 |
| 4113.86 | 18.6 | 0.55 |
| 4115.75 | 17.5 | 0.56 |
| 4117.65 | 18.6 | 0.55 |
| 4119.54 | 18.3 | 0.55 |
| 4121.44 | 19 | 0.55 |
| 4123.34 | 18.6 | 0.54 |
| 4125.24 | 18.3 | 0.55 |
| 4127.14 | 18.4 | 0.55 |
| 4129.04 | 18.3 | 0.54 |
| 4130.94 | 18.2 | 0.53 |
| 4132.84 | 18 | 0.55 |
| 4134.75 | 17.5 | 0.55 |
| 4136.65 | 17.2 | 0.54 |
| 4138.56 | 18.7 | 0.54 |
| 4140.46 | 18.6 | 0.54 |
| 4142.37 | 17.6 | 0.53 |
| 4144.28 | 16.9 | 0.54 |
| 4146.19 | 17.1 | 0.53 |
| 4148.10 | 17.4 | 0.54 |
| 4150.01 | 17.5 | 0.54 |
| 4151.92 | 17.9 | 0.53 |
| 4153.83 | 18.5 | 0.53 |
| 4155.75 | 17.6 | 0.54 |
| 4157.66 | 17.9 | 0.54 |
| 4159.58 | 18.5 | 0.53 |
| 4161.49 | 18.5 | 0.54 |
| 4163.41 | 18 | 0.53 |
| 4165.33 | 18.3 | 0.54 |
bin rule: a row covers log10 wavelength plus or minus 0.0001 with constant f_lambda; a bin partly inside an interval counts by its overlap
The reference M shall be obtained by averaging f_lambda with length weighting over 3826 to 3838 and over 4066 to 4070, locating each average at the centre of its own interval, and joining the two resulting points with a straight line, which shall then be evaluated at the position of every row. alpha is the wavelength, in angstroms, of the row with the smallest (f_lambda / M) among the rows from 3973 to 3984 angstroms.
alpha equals 3974.19 angstroms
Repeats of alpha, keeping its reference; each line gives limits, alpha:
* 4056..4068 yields 4064.89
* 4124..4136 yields 4134.75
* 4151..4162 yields 4155.75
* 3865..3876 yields 3874.80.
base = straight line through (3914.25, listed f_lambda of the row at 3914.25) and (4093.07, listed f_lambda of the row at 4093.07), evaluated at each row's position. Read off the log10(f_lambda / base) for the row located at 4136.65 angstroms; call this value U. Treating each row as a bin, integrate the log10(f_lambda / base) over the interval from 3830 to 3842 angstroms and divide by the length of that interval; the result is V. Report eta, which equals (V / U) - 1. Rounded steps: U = -0.04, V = -0.140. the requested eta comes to 2.8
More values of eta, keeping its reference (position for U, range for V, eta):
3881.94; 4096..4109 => -3.2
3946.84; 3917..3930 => -3.4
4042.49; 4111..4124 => -0.3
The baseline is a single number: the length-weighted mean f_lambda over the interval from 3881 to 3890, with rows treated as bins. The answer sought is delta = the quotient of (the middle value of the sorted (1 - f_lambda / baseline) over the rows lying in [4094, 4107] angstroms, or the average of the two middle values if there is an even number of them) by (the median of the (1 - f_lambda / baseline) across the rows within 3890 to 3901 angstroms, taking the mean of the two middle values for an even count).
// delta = 0.5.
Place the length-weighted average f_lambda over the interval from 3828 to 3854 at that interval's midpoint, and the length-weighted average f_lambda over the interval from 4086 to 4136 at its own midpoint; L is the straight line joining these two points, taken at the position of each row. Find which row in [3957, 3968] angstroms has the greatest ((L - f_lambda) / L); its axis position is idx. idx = 3966.88 angstroms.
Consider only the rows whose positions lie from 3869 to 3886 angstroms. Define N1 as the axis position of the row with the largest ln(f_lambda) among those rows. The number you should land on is 3881.94 angstroms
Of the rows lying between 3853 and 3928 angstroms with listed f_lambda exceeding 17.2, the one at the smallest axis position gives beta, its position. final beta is 3853.44 angstroms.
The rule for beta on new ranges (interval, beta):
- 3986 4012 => 3987.03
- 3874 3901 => 3881.94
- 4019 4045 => 4020.21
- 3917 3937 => 3917.86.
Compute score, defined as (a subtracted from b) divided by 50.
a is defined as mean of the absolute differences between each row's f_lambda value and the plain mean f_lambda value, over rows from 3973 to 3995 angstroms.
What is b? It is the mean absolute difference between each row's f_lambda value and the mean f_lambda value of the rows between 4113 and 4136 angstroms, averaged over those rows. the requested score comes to -0.014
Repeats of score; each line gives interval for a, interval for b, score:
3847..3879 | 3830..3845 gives 0.025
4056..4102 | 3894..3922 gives 0.000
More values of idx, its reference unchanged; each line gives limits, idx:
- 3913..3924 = 3921.47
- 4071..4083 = 4074.26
